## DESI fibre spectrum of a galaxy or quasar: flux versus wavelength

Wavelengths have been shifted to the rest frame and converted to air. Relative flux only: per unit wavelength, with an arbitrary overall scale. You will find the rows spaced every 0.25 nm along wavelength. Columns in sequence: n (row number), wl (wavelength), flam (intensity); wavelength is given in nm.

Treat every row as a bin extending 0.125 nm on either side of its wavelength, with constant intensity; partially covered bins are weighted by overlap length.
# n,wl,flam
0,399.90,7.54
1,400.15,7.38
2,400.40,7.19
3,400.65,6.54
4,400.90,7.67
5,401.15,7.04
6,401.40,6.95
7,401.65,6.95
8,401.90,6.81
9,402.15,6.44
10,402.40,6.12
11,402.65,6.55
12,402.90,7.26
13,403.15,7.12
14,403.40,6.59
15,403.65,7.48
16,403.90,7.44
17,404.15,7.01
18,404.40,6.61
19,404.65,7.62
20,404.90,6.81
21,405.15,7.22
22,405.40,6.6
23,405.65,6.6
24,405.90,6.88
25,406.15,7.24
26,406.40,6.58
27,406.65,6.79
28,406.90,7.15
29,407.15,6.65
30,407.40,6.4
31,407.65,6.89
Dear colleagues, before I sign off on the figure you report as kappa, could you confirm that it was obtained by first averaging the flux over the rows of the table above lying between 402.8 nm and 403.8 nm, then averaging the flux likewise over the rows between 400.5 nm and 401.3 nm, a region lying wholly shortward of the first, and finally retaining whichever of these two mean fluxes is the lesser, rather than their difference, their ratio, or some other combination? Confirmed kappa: 7.08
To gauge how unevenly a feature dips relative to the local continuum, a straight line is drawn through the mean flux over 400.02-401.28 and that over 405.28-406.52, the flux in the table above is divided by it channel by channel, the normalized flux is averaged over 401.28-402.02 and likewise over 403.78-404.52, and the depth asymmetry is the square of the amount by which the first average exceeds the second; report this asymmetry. 0.002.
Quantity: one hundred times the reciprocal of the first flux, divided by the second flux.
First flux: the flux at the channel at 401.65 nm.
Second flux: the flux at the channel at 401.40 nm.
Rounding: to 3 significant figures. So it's 2.07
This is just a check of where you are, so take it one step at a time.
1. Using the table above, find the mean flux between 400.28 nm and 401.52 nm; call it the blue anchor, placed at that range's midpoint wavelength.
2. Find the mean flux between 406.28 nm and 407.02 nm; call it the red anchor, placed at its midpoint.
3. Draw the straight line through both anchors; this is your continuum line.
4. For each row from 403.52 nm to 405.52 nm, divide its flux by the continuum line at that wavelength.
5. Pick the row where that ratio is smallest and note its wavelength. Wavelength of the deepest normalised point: 404.40 nm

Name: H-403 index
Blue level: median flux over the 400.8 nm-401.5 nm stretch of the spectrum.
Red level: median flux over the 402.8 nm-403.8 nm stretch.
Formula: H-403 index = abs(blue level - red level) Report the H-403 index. 0.15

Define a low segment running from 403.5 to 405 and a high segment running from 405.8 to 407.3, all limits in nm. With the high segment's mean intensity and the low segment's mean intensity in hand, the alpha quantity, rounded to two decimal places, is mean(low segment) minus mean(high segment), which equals 0.28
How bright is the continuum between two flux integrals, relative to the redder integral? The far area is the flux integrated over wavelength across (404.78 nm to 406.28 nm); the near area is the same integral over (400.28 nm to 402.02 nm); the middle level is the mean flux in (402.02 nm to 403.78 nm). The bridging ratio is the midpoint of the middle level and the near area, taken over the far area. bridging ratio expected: 0.9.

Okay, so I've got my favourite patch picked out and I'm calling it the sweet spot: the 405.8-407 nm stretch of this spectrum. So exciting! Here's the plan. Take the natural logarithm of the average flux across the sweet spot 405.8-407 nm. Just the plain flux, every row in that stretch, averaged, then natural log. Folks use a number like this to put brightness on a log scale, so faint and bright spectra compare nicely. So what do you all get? 1.94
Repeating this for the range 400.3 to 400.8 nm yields 1.93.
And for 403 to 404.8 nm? 1.96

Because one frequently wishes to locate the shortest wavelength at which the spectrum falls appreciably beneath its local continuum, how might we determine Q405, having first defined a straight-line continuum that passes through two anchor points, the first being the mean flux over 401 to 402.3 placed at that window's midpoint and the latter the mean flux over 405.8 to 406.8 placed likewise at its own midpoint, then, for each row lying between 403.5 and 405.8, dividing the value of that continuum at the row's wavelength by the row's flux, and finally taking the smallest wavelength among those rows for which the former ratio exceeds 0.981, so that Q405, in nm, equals 404.40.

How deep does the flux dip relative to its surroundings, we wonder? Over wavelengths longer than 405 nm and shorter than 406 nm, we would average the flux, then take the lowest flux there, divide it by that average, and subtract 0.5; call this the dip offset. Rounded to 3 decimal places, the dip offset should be 0.467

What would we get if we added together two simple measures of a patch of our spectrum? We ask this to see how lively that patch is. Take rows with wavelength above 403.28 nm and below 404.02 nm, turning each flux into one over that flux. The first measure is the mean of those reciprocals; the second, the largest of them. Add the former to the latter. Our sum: 0.292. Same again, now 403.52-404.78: 0.290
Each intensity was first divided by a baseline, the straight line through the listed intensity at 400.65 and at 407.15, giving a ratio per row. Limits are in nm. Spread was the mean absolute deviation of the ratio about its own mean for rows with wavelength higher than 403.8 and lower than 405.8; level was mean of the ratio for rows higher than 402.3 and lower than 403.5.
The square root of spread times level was 0.229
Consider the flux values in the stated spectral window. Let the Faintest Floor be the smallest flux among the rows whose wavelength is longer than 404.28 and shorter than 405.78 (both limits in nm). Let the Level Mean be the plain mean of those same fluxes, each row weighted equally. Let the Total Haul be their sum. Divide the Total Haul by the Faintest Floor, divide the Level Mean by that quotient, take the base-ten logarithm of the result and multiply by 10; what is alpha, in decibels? 0.414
